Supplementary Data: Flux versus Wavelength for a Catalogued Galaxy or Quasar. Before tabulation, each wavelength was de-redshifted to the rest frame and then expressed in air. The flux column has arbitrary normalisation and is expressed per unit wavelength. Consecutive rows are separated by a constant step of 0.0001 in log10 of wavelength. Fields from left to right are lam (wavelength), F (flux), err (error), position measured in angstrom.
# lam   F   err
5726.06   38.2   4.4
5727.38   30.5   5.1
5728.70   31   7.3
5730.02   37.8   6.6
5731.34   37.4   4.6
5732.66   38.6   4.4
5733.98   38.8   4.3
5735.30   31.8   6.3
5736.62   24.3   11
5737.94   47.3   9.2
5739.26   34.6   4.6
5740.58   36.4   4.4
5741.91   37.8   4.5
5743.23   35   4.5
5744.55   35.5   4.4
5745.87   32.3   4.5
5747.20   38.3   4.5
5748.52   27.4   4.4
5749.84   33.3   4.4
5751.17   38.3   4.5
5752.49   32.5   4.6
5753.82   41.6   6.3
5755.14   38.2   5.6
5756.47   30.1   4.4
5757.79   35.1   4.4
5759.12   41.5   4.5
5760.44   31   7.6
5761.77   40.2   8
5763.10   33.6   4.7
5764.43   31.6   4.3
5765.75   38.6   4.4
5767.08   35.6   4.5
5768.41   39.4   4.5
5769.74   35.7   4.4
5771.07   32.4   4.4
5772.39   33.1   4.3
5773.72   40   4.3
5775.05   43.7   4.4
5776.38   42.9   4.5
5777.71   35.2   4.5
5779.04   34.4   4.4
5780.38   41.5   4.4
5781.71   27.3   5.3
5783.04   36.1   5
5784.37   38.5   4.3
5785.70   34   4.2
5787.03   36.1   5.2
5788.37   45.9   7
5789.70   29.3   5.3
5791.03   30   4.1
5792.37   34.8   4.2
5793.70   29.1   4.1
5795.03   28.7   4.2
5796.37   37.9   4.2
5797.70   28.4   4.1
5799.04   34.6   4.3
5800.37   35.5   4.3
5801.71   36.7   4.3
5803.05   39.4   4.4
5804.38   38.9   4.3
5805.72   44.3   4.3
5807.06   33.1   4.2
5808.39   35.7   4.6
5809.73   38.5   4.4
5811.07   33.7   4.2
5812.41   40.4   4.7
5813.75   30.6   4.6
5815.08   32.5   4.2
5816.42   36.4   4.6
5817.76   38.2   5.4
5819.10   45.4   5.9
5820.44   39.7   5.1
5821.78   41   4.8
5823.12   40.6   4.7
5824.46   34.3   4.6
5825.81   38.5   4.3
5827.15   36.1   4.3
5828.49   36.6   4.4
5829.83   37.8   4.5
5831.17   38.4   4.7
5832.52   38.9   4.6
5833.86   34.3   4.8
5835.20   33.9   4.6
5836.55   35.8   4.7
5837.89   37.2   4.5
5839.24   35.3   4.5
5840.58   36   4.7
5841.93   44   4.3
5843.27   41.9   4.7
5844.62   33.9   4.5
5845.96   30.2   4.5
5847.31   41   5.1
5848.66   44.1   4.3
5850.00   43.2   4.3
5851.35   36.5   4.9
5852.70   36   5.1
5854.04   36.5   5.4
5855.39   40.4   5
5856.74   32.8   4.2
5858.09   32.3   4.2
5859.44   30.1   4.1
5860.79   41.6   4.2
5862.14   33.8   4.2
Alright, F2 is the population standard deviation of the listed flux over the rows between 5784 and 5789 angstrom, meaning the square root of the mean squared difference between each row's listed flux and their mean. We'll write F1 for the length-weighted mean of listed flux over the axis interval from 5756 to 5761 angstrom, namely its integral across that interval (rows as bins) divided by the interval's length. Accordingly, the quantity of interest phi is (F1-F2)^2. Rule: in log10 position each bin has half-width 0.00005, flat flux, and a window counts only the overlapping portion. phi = 914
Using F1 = 34.7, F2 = 4.5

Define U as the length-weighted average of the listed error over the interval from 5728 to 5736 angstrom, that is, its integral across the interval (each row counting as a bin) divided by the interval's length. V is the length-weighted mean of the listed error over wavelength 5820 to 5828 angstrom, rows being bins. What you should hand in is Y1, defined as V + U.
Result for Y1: 10.2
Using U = 5.61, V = 4.61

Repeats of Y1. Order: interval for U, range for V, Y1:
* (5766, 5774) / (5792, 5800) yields 8.6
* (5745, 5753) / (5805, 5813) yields 8.9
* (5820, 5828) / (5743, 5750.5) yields 9.1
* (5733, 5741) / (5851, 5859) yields 11.4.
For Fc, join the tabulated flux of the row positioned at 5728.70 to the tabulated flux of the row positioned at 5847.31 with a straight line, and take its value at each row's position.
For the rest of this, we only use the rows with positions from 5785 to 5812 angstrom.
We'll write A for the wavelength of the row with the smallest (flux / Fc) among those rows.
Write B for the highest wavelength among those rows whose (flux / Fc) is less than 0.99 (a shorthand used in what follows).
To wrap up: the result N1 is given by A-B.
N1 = -13.4 angstrom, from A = 5797.70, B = 5811.07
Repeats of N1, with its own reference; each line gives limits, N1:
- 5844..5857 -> -10.8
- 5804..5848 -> 0.0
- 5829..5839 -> -2.7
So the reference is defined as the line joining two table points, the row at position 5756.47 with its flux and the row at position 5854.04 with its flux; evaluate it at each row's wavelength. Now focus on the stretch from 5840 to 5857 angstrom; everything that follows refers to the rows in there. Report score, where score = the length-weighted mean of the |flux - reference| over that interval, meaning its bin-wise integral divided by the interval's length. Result 4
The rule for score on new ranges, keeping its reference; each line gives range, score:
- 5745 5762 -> 6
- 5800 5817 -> 4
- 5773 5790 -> 7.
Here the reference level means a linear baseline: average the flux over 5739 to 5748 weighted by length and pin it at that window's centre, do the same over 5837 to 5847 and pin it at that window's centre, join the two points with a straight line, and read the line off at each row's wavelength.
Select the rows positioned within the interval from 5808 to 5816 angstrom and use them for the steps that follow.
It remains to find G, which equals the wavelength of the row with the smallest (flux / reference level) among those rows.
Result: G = 5813.75 angstrom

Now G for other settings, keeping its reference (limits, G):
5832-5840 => 5835.20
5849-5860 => 5859.44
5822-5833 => 5824.46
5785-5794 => 5793.70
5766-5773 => 5771.07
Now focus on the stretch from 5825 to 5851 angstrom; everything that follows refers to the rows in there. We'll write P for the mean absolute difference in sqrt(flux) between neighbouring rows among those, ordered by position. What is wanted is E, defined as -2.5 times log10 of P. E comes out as 1.55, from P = 0.24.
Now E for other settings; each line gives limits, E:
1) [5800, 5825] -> 1.16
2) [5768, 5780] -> 1.38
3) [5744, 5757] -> 0.66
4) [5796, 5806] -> 1.24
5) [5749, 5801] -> 0.81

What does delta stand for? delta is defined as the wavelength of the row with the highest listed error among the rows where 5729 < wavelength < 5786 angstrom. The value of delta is 5736.62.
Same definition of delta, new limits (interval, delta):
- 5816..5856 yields 5819.10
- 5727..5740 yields 5736.62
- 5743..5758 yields 5753.82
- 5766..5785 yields 5781.71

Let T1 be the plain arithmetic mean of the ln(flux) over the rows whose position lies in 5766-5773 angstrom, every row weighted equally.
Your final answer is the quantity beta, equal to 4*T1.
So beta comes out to 14.2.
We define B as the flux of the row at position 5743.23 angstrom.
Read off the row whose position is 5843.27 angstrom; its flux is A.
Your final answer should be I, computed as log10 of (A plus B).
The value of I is 1.89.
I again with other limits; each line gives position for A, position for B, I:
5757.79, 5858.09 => 1.83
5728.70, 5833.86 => 1.81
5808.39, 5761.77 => 1.88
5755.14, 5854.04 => 1.87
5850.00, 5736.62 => 1.83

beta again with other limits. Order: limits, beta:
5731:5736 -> 14.4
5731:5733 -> 14.5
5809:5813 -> 14.5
